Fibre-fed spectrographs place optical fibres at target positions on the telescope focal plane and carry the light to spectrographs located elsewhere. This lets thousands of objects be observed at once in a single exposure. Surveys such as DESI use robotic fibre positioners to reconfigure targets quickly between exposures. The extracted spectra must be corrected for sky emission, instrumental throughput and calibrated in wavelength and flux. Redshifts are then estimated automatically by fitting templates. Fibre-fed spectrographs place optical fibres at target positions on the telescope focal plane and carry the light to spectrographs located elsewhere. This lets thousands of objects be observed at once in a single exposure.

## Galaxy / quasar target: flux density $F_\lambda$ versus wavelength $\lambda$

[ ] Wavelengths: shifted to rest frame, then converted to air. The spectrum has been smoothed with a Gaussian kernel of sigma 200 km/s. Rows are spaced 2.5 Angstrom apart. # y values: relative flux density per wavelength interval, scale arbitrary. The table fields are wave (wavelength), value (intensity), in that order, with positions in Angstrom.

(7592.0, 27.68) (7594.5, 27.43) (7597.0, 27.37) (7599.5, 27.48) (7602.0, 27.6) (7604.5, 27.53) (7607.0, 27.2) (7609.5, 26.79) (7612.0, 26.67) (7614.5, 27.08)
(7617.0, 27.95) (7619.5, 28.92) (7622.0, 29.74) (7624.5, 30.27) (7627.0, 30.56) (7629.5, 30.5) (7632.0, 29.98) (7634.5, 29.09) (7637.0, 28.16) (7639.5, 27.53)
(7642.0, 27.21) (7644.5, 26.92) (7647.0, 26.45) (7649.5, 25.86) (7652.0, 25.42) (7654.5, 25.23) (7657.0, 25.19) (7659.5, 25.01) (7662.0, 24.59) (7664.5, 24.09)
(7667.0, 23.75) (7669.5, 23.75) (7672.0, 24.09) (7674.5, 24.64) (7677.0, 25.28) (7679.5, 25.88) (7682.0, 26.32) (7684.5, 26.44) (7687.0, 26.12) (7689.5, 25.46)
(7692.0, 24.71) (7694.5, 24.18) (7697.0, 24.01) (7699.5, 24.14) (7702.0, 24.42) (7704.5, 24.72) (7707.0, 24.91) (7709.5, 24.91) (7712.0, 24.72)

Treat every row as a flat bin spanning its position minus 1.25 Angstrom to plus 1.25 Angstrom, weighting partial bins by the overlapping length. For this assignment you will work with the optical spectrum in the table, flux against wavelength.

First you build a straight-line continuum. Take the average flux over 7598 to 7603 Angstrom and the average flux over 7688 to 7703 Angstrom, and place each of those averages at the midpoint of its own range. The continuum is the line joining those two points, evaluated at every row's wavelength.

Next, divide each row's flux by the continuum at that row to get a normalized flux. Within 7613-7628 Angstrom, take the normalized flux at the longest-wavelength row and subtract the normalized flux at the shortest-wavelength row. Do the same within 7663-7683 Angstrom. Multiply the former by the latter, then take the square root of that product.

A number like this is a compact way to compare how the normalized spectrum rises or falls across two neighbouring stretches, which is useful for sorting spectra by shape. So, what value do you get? 0.127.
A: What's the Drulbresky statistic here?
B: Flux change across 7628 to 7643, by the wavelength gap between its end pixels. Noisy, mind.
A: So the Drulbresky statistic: -0.26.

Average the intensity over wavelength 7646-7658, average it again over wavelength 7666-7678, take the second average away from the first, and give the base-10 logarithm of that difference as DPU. 0.1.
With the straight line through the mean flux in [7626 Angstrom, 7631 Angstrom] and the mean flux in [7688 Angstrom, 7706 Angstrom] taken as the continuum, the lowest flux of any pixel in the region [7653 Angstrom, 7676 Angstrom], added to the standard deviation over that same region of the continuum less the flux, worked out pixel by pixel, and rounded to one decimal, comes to 24.2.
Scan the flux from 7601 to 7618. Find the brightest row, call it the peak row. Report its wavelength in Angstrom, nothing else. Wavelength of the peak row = 7617.0 Angstrom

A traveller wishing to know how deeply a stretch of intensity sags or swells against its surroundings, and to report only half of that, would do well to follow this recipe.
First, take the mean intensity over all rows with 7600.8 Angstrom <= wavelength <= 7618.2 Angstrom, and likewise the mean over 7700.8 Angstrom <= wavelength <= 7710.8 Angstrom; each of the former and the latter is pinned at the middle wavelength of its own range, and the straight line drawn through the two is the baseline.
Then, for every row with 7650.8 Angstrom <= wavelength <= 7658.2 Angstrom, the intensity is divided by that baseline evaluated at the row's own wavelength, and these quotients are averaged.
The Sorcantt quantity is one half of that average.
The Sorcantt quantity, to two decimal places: 0.48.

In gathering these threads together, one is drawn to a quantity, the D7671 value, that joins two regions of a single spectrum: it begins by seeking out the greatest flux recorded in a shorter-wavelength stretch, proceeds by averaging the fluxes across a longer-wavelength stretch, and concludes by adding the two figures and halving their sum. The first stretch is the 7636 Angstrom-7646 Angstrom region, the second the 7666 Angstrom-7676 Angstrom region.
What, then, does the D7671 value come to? 26.1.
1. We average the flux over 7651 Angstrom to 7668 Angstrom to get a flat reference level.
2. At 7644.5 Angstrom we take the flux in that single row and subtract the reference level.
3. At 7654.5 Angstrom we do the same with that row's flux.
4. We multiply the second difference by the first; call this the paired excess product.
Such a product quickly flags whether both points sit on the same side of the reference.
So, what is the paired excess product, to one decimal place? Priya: 1.0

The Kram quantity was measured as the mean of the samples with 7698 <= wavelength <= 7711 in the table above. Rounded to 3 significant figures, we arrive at 24.6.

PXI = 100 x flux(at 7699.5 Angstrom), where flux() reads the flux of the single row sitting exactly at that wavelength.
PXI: 2414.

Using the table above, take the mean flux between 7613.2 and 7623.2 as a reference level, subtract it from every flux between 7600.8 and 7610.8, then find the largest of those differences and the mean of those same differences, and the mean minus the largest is -0.3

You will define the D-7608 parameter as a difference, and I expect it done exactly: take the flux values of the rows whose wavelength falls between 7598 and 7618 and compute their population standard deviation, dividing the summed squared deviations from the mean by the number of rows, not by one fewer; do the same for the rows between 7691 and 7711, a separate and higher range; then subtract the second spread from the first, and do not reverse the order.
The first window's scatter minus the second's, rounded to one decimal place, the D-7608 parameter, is 0.1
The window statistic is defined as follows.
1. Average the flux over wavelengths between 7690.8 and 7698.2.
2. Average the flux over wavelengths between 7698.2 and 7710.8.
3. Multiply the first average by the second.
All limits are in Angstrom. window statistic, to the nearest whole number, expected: 598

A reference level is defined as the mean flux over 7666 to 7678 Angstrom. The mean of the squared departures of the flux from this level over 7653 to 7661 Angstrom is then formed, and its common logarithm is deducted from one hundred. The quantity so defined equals 100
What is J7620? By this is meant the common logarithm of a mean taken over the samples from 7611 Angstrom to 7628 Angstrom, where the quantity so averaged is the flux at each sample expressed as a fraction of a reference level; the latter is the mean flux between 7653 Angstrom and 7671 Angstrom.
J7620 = 0.07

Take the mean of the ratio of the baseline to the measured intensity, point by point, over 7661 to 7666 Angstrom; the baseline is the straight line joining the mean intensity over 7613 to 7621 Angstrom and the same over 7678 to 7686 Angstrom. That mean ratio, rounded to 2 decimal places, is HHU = 1.10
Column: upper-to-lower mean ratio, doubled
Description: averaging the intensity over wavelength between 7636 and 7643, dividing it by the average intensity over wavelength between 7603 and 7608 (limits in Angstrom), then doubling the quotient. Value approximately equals 2.02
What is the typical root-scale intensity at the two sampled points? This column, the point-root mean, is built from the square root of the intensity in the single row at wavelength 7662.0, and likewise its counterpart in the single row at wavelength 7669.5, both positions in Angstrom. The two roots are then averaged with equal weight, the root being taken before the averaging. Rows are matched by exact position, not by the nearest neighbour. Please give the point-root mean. 4.92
